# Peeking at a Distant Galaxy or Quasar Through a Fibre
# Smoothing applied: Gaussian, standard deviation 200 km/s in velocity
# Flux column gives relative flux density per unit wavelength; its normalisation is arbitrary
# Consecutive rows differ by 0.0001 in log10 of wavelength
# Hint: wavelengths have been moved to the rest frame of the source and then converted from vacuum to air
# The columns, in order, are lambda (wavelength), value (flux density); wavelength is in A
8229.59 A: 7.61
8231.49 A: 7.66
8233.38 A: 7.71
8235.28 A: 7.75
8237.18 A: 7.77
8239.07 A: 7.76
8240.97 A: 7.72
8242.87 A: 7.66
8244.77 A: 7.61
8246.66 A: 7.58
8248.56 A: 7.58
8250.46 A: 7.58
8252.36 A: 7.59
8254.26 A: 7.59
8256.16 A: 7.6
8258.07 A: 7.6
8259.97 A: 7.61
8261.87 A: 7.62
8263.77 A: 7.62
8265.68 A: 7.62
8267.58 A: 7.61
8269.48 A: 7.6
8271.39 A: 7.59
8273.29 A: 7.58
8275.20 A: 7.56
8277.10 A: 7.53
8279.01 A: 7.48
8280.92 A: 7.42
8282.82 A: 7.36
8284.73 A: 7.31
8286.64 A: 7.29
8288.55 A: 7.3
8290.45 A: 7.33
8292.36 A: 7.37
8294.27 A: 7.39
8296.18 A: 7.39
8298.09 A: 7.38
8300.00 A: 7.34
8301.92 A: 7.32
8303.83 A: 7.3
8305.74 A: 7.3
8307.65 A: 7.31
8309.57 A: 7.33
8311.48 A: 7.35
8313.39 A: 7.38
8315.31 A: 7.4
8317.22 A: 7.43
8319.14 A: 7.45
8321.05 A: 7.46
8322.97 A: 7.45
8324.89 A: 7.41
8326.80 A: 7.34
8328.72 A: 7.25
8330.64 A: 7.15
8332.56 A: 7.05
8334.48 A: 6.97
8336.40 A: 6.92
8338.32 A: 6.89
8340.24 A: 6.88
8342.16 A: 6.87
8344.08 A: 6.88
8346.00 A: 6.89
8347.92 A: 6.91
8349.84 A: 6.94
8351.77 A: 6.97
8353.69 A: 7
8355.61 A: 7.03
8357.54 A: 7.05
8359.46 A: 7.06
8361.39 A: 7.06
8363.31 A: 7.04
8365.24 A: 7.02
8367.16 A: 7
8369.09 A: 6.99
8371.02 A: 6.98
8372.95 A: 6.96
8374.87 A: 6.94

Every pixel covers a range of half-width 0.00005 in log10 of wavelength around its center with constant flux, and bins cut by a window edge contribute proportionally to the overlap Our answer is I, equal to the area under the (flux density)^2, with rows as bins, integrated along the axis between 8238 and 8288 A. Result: 2860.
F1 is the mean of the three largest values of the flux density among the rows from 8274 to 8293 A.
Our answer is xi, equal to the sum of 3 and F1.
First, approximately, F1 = 7.52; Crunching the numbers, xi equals 10.5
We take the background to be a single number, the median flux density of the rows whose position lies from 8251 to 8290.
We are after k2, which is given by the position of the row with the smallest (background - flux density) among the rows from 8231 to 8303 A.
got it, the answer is 8237.18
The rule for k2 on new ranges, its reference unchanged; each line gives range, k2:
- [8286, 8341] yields 8321.05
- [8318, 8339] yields 8321.05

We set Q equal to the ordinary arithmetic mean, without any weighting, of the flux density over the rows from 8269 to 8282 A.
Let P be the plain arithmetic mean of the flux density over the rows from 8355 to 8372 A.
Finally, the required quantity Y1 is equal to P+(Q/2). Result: 10.8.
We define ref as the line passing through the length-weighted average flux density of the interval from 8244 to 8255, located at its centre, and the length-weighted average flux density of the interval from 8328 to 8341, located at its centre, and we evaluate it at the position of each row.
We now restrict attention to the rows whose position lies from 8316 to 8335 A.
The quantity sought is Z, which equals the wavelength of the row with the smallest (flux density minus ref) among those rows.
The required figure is 8334.48 A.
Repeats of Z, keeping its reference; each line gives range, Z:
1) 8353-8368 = 8353.69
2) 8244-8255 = 8246.66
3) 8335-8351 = 8338.32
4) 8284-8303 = 8286.64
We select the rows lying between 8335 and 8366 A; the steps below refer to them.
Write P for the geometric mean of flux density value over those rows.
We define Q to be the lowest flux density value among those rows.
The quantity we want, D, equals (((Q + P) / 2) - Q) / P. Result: 0.007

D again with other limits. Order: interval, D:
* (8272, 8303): 0.007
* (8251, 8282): 0.010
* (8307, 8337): 0.025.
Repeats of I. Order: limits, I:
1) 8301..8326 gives 1361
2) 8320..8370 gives 2492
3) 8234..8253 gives 1116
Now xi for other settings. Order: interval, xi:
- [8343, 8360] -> 10.0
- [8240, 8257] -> 10.7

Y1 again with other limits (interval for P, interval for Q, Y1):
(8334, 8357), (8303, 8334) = 10.6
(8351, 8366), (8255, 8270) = 10.8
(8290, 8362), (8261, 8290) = 10.9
